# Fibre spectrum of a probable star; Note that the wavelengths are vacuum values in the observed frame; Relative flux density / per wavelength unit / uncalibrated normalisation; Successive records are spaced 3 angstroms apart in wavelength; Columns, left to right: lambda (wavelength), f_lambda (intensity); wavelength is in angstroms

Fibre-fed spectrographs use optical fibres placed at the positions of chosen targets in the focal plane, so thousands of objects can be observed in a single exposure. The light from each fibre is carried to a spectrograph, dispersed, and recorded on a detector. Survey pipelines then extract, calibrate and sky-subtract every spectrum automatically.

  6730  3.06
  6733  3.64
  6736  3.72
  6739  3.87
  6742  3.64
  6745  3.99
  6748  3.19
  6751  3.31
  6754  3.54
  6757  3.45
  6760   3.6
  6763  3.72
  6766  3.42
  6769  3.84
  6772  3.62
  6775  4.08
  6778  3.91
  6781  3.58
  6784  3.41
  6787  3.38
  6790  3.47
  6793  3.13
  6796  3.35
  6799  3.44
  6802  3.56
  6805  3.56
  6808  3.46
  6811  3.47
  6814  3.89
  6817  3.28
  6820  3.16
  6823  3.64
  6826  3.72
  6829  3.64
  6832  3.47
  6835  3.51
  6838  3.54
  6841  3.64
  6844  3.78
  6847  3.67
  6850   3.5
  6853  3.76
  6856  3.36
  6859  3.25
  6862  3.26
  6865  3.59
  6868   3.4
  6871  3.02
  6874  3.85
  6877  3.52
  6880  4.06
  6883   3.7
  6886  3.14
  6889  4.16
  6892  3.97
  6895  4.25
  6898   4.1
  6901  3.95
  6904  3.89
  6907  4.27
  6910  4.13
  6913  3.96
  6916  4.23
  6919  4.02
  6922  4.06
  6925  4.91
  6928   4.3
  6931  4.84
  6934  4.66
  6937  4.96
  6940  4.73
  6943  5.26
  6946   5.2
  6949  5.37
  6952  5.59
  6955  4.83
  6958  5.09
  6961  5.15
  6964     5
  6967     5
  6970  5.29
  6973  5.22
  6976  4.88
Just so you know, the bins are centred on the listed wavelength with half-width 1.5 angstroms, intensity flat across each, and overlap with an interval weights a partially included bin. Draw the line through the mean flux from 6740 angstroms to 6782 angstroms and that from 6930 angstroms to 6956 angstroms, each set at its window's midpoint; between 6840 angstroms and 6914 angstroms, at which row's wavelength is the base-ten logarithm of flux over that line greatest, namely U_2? 6895 angstroms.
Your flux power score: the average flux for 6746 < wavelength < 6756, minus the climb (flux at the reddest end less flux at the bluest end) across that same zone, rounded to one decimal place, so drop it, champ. 3.0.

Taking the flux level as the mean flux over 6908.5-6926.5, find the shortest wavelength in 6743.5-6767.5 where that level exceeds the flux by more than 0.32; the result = 6748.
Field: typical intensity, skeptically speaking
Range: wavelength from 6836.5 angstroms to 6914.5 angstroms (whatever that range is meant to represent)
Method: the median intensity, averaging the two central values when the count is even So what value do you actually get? 3.73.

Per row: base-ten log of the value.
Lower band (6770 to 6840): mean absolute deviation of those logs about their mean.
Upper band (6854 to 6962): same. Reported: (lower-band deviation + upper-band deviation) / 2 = 0.039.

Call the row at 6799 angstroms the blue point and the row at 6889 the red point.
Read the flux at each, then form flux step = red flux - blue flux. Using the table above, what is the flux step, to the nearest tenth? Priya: 0.7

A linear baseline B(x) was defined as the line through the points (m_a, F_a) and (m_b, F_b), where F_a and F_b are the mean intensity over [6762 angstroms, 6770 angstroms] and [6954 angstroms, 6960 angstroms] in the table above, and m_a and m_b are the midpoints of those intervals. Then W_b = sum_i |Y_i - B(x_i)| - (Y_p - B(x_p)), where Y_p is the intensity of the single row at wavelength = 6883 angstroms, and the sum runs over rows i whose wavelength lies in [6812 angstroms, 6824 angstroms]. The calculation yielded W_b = 2.9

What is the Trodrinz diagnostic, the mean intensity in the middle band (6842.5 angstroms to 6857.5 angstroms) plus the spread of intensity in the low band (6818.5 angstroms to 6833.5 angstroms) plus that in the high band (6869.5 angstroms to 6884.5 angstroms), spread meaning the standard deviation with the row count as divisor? 4.17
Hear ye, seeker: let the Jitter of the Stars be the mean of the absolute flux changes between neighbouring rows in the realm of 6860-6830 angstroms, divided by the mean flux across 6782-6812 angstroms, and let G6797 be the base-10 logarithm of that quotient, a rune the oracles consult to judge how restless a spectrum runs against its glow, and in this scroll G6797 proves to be -1.36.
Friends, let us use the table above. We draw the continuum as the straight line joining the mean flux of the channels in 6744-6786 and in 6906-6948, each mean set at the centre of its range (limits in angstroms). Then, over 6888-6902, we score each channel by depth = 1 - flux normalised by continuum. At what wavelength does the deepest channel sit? 6901 angstroms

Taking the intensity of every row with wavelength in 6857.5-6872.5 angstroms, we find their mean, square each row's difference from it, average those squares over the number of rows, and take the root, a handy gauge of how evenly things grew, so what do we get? 0.19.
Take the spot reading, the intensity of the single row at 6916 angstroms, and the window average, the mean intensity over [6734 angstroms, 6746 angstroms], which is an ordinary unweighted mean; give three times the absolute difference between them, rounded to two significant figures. 1.3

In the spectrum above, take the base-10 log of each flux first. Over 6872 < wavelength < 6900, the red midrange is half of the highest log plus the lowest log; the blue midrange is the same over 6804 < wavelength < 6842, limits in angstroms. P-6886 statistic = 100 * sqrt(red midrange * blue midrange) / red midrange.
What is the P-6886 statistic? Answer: 98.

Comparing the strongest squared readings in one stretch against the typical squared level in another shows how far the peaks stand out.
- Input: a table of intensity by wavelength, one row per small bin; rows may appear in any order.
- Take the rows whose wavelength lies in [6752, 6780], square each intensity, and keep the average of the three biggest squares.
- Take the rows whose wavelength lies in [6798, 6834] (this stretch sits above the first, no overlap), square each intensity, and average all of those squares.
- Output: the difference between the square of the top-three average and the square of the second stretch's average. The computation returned 87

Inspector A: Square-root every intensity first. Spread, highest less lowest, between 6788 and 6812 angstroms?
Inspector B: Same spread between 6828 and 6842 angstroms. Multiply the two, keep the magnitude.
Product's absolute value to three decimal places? 0.005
